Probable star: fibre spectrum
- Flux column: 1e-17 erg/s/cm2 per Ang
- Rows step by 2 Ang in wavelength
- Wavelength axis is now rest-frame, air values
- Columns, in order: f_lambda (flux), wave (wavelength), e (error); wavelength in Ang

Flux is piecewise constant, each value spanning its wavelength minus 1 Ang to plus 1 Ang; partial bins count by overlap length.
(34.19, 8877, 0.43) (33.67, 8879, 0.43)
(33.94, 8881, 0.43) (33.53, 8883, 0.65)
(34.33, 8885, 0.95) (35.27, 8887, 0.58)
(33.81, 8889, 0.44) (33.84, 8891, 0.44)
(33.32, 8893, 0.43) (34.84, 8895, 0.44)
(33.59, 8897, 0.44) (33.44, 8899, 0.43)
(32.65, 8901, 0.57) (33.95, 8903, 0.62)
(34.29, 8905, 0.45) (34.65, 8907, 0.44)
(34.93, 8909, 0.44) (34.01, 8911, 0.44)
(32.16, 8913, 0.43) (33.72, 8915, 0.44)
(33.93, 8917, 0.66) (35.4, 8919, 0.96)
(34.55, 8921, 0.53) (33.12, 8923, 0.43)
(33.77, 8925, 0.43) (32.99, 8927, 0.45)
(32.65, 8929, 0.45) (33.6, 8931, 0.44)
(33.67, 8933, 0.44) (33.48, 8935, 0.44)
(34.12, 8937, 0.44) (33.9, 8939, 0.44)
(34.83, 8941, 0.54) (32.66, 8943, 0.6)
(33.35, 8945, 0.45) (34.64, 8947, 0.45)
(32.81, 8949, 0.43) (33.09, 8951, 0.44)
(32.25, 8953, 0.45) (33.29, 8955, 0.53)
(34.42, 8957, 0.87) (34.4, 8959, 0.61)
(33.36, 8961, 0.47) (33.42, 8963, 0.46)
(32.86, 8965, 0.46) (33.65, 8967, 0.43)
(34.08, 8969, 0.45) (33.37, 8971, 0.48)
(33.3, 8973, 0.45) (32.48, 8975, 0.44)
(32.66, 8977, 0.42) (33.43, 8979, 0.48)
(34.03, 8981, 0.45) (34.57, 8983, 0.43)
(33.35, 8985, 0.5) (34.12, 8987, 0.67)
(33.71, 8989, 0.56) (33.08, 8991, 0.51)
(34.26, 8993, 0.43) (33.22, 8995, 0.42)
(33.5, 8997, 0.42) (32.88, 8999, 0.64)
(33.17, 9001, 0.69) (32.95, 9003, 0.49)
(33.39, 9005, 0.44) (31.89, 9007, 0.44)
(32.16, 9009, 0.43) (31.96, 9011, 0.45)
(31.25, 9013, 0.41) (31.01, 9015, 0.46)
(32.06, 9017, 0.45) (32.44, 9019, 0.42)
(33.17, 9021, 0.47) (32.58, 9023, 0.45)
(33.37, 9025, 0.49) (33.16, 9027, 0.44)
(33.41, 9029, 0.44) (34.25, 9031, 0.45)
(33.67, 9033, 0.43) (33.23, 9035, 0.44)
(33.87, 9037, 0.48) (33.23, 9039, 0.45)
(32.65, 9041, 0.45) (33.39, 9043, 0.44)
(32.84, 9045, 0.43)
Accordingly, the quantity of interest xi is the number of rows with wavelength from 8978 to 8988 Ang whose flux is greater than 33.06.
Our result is 5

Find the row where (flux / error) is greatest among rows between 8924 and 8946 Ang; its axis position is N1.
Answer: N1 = 8925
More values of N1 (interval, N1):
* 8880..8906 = 8895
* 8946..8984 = 8983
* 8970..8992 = 8983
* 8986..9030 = 8997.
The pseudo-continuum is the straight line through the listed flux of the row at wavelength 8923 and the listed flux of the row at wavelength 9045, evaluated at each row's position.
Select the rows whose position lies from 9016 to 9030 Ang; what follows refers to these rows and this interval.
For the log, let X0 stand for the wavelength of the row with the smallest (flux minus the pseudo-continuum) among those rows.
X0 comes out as 9017 Ang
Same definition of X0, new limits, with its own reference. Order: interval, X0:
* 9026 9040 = 9027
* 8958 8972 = 8965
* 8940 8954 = 8953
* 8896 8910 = 8901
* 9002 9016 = 9015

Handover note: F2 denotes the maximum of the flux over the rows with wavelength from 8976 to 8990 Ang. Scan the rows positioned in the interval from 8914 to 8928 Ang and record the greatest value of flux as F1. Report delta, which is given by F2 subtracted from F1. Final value 0.83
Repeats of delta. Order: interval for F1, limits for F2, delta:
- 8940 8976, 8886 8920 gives -0.57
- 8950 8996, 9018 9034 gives 0.32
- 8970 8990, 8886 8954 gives -0.83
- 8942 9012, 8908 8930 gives -0.76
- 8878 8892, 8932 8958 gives 0.44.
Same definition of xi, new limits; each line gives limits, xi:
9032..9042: 4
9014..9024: 1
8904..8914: 4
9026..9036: 5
